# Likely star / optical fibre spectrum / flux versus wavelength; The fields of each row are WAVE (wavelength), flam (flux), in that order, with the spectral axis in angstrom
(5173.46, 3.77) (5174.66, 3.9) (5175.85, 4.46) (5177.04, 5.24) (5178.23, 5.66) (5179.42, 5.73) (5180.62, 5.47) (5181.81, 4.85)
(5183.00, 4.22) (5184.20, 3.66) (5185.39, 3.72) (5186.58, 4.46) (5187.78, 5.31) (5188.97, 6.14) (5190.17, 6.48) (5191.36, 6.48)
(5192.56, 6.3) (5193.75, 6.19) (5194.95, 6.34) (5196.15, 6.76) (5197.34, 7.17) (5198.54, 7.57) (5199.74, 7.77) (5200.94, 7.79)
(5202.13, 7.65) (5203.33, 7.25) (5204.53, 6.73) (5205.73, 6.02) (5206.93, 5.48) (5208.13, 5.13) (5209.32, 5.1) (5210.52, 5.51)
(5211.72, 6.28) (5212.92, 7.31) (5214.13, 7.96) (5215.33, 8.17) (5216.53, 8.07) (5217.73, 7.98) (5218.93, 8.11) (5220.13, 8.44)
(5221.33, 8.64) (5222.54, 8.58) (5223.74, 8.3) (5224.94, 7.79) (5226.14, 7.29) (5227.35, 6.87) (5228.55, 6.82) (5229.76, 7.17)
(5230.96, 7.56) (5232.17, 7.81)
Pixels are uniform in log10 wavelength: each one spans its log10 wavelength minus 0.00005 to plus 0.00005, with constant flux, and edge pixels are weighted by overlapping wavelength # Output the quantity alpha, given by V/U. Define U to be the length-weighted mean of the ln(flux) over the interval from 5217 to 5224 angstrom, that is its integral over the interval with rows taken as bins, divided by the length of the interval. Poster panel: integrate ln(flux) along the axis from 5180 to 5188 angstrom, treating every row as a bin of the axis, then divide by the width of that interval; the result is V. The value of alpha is 0.70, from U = 2.12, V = 1.49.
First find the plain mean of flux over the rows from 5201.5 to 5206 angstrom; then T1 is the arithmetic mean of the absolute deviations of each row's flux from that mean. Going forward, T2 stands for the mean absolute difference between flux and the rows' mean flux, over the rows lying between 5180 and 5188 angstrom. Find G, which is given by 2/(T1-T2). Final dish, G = -42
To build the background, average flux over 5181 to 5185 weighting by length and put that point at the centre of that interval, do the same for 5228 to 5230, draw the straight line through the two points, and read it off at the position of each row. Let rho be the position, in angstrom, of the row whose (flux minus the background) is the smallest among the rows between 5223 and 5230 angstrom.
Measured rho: 5228.55 angstrom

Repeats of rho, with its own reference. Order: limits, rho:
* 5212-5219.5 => 5212.92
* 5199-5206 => 5205.73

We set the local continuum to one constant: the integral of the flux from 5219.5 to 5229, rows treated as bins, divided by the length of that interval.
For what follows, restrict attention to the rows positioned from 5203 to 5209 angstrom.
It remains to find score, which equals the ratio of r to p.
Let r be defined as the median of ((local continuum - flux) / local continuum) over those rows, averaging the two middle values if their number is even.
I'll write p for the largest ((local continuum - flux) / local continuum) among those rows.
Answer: 0.7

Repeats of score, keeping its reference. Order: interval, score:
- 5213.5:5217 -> 2.1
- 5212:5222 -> -0.4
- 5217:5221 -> 2.1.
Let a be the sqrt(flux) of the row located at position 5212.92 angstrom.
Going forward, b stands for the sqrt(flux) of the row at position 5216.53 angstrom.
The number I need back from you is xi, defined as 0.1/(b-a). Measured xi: 0.7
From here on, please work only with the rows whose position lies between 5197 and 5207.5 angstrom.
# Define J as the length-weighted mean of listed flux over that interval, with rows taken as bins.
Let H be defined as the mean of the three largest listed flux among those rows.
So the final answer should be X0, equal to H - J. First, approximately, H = 7.7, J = 7.0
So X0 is 0.7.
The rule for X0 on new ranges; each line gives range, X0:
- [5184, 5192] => 1.1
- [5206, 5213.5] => 0.6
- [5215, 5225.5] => 0.3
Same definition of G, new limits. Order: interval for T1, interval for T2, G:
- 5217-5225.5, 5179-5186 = -4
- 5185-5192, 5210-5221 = 13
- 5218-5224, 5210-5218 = -3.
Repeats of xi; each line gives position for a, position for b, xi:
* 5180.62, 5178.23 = 2.5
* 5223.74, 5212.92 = -0.6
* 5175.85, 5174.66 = -0.7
